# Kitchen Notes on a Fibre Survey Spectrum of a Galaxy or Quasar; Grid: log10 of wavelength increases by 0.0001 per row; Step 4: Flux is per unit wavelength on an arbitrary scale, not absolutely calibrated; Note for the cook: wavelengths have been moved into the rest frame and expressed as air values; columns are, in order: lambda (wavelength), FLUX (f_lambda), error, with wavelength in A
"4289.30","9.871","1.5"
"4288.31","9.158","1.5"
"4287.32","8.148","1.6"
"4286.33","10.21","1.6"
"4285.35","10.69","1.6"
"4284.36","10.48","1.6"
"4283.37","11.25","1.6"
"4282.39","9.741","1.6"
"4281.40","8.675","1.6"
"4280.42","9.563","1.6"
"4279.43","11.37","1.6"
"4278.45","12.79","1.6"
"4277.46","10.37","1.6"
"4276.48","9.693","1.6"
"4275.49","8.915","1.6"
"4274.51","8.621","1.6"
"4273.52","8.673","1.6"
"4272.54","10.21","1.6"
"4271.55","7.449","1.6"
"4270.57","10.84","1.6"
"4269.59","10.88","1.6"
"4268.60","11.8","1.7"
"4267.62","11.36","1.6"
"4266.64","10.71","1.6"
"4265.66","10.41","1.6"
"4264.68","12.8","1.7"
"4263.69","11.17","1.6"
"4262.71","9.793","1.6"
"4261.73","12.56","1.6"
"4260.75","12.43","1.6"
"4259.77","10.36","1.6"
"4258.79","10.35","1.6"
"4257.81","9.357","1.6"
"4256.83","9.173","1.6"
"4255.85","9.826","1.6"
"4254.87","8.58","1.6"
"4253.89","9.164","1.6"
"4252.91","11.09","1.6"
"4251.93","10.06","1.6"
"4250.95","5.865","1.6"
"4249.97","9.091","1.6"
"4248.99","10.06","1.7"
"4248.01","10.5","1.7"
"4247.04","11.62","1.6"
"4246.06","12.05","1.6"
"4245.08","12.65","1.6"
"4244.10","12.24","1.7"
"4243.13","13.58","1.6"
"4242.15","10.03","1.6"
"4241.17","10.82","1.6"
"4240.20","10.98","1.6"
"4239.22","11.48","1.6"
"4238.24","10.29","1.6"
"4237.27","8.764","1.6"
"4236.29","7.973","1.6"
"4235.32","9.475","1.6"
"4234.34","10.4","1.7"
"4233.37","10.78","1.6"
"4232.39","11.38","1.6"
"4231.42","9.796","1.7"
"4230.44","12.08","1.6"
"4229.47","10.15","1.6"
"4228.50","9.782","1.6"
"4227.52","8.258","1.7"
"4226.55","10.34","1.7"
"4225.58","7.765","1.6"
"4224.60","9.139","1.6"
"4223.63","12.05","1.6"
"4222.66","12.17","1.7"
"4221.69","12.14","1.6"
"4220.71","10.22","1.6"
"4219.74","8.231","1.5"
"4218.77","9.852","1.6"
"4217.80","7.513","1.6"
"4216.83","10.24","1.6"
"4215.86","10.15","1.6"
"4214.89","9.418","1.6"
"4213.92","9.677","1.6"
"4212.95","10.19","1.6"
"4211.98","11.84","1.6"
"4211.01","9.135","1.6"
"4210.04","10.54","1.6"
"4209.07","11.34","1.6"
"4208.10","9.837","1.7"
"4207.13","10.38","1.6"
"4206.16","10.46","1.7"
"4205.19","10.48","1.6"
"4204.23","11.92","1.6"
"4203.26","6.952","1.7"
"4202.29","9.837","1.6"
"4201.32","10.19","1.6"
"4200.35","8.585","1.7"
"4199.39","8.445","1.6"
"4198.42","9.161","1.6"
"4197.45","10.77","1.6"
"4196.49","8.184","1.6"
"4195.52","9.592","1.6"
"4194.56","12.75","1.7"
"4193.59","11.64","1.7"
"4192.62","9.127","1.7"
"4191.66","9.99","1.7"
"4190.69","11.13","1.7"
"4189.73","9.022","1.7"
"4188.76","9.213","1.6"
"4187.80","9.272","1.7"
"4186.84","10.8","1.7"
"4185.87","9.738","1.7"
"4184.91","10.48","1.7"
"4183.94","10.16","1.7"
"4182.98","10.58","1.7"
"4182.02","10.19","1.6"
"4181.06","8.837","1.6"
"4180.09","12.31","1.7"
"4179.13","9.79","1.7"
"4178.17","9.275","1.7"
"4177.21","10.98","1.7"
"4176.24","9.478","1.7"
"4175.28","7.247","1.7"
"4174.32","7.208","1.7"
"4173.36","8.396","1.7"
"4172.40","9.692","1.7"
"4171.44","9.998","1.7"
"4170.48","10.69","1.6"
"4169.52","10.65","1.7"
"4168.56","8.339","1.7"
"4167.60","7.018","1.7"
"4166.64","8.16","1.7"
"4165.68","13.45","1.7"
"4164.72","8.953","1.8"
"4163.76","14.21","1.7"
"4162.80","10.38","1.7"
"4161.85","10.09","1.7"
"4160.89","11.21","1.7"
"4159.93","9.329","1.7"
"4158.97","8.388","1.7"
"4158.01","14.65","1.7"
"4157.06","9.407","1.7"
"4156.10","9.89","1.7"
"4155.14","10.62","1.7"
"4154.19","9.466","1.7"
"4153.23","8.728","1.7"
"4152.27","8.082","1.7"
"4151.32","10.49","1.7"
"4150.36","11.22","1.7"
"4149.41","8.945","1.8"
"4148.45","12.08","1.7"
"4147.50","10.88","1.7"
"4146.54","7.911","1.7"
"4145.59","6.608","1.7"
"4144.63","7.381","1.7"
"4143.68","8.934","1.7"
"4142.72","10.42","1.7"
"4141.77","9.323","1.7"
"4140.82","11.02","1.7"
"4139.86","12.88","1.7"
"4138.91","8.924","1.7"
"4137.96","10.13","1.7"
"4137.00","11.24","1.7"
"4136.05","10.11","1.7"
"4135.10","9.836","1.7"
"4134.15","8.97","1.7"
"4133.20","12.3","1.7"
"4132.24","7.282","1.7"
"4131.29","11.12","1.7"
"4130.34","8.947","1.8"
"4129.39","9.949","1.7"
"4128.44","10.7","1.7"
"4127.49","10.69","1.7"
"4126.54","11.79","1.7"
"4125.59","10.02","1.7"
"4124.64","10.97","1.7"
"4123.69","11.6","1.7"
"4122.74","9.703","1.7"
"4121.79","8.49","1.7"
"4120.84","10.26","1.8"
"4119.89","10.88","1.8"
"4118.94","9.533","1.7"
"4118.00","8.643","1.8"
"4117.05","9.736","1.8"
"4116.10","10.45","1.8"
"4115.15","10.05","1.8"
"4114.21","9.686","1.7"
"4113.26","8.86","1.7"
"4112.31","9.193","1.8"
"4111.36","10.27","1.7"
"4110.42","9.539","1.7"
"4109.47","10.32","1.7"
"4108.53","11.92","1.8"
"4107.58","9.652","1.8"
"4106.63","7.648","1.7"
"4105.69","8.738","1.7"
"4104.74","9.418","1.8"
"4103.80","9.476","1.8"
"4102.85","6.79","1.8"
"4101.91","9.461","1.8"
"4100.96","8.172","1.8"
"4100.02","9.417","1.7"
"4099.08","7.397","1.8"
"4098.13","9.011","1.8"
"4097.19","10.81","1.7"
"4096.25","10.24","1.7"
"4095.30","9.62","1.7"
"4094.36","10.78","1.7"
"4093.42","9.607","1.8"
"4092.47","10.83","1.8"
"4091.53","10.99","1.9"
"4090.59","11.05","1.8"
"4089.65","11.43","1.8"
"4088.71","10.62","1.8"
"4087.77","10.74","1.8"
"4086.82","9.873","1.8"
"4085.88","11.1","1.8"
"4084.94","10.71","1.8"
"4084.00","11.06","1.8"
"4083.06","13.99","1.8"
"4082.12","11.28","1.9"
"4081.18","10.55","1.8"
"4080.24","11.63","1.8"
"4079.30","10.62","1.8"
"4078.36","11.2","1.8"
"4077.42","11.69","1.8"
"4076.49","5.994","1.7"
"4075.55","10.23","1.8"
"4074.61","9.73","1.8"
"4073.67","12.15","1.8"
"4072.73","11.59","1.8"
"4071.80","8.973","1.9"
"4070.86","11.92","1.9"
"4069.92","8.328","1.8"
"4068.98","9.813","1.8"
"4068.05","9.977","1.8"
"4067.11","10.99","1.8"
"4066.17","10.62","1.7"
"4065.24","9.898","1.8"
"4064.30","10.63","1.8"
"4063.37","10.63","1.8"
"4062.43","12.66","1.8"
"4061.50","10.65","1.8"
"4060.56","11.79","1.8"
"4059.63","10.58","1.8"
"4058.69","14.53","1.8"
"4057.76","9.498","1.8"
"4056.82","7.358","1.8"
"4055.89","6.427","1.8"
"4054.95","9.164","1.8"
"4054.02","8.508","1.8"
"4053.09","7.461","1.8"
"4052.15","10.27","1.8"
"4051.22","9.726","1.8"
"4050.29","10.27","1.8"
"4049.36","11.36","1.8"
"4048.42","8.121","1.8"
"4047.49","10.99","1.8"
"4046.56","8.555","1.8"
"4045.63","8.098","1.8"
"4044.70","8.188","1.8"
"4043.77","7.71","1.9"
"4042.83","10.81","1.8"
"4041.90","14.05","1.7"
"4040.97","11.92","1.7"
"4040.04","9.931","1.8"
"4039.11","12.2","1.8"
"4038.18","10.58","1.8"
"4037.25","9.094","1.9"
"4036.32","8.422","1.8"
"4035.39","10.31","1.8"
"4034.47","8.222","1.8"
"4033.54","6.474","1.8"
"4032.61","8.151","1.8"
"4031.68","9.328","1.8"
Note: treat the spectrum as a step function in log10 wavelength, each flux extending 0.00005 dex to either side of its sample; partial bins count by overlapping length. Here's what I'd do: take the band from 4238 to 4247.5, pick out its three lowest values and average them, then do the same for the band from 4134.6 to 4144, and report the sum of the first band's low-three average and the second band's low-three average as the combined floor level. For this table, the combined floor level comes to 19.4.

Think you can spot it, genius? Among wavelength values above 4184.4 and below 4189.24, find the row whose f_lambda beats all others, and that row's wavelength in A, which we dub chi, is 4186.84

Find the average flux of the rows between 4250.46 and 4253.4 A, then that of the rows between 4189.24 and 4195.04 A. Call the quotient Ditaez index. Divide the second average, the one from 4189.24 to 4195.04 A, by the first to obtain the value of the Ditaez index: 1.18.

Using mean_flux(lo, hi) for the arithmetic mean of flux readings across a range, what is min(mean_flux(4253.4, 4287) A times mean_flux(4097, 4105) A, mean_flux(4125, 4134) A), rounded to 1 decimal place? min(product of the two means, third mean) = 10.3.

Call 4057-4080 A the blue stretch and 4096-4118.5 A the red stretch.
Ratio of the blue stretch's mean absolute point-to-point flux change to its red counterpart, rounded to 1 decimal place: 1.6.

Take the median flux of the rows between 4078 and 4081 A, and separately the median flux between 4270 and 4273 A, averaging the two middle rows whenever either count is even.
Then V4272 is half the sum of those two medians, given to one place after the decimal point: 10.7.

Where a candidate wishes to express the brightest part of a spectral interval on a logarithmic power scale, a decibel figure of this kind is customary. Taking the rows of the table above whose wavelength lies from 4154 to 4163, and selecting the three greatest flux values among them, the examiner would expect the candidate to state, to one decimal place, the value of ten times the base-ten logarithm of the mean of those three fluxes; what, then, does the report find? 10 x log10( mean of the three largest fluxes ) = 10.8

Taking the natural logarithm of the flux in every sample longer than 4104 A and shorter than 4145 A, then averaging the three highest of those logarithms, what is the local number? 2.51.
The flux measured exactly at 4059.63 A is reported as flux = 10.58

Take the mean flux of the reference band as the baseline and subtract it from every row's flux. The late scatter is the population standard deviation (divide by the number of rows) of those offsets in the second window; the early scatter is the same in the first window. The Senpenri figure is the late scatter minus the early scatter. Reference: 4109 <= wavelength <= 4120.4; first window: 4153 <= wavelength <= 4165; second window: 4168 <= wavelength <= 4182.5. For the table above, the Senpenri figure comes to -0.5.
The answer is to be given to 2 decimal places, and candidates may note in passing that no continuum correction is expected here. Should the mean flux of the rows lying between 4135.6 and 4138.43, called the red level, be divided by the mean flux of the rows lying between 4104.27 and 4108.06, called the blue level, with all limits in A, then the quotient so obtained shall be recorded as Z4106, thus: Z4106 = 1.18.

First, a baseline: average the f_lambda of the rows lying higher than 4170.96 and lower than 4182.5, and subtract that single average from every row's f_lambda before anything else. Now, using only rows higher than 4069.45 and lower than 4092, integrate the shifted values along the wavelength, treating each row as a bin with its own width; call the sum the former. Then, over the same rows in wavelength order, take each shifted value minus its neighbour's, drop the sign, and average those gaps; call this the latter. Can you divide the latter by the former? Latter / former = 0.05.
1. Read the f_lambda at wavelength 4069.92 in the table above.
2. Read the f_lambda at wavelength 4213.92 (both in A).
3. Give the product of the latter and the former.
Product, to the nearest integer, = 81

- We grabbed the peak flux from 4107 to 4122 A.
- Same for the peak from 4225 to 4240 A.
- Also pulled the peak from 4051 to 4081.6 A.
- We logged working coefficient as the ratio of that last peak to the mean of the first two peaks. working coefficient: 1.21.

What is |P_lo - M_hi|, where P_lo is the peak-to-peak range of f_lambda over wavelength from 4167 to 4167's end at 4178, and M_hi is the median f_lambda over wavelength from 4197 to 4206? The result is 5.9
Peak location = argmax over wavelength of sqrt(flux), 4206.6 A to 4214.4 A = 4211.98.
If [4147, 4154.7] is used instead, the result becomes 4148.45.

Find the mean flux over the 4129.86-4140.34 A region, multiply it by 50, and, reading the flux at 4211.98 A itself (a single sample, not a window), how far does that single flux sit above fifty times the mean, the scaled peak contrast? -496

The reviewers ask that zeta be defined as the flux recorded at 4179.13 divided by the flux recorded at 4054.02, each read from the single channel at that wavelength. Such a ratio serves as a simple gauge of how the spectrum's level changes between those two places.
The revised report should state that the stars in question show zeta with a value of 1.15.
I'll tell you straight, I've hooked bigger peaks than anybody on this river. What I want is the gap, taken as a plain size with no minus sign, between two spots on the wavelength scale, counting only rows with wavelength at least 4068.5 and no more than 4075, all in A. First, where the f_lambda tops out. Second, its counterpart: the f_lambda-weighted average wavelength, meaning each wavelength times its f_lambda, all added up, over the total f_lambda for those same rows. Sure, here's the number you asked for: 1.8 A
